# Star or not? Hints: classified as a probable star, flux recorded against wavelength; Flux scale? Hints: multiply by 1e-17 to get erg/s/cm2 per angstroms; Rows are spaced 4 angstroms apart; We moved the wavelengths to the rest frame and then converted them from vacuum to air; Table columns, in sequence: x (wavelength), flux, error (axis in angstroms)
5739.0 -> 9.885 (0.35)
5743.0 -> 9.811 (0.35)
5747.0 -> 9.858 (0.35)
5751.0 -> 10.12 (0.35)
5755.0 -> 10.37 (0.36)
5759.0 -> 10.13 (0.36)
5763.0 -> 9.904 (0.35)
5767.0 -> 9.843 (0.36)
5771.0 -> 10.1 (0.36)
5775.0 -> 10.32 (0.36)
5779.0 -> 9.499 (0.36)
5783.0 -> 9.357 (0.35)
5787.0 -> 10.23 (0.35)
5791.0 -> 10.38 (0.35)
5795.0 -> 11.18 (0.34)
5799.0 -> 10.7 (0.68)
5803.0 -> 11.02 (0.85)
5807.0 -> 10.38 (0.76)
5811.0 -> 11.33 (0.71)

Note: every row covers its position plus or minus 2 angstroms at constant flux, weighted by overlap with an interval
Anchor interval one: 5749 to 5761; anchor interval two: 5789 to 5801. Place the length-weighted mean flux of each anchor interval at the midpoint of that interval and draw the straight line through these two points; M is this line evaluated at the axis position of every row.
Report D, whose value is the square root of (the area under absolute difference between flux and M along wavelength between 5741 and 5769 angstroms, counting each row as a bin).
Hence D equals 2.6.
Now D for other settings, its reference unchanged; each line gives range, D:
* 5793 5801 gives 1.5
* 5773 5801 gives 3.8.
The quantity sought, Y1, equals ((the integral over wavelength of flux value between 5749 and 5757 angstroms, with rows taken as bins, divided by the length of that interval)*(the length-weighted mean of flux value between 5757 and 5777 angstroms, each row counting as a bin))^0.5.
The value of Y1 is 10.15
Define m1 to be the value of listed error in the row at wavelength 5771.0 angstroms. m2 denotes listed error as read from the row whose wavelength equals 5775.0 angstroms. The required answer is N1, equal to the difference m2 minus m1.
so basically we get 0.000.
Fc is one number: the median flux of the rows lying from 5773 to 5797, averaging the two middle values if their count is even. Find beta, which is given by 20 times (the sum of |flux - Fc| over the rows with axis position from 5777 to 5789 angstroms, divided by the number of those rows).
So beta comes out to 12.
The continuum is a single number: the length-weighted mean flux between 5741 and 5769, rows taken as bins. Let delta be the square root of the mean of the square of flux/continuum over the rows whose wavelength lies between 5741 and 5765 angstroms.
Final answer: 1.00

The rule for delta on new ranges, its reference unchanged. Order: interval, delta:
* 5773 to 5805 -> 1.03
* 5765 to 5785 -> 0.98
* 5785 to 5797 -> 1.06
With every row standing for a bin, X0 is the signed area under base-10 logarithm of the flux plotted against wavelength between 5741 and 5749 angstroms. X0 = 7.94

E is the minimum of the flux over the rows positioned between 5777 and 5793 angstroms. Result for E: 9.357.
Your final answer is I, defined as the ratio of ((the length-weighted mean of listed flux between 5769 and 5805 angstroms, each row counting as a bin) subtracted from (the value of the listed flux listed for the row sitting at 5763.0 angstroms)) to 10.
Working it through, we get -0.04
